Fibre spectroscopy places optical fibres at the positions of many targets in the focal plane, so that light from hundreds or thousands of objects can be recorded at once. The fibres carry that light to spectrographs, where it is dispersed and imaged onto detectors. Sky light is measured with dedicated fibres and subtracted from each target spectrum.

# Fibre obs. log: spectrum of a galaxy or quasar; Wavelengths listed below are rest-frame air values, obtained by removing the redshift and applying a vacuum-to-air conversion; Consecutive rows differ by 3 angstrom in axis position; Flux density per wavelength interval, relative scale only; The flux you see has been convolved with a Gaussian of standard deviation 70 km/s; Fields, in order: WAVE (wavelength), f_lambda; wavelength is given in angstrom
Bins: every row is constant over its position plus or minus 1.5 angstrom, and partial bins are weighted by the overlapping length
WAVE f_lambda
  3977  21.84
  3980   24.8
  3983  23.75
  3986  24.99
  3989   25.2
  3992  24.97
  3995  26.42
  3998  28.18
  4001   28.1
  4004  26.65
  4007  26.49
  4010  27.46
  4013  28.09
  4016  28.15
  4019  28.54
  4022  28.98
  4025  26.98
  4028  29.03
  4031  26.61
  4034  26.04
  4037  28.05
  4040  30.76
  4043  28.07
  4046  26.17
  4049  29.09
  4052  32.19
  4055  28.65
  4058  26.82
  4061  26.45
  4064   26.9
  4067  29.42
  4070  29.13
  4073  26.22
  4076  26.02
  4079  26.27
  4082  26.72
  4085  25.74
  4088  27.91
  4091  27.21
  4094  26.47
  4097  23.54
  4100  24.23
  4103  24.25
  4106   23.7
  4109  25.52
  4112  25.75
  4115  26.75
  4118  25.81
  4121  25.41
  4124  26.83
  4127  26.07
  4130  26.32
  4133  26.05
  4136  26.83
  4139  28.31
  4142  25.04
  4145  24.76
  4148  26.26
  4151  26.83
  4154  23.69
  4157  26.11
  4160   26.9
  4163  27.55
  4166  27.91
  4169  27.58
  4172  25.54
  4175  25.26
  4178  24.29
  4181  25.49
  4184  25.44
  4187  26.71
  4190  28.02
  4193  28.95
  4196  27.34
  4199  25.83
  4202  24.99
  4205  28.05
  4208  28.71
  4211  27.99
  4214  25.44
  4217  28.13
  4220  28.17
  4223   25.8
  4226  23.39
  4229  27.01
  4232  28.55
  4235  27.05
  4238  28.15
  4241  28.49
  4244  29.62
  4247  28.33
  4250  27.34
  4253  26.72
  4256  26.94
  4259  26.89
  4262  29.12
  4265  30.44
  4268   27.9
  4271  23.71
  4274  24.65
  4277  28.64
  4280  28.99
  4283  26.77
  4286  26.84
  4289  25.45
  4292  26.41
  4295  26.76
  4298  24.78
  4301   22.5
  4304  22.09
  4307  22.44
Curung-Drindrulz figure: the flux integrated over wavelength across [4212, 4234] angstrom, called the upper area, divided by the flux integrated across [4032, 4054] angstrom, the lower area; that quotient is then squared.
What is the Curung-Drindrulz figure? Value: 0.87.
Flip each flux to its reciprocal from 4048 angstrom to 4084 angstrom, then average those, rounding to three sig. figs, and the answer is 0.0361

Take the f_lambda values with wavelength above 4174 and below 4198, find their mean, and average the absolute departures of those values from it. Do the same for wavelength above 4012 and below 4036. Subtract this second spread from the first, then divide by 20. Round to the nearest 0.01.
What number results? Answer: 0.02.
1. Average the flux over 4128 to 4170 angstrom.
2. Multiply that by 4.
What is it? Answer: 106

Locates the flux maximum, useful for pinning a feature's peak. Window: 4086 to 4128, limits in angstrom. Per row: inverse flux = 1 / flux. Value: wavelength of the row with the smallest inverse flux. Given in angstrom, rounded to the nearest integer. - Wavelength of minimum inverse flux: 4088 angstrom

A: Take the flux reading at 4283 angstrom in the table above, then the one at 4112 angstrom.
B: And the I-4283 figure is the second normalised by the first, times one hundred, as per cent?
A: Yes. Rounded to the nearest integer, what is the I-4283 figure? 96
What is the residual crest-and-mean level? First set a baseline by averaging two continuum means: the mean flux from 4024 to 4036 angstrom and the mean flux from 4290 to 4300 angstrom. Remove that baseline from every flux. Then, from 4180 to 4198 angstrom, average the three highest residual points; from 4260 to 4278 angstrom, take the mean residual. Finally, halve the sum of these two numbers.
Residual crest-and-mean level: 1.2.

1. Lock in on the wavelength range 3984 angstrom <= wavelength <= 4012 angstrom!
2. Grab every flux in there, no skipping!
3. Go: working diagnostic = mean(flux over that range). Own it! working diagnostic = 26.5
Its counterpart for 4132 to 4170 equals 26.4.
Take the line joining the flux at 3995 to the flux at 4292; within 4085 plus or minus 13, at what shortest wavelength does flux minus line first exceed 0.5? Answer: 4088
